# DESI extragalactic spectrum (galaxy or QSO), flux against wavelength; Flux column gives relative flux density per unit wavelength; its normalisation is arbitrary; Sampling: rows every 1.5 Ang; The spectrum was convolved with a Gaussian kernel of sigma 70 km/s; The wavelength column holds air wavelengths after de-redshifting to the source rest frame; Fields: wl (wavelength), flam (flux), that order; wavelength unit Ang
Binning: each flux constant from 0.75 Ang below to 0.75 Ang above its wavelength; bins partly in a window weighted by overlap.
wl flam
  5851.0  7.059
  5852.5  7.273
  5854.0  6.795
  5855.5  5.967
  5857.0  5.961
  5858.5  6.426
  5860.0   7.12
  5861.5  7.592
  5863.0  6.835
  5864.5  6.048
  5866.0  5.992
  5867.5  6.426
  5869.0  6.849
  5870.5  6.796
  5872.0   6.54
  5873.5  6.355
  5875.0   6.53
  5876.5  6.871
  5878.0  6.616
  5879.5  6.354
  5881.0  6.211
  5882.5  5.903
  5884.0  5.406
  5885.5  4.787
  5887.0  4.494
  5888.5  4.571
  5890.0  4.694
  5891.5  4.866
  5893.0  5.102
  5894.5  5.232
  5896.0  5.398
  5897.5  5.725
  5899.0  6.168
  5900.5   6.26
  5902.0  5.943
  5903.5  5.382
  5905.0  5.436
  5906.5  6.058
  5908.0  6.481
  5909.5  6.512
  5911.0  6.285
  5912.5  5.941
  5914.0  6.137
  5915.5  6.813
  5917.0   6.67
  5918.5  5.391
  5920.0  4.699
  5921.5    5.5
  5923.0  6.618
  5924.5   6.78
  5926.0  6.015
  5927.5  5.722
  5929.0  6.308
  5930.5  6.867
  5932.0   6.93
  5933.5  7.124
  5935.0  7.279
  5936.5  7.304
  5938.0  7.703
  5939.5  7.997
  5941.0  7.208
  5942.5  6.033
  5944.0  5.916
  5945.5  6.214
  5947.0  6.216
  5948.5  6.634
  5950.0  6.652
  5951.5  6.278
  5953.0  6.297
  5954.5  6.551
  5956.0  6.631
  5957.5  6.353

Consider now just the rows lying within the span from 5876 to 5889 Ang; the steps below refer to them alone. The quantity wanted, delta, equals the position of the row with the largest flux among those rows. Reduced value 5876.5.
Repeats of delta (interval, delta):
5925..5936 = 5935.0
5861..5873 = 5861.5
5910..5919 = 5915.5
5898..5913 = 5909.5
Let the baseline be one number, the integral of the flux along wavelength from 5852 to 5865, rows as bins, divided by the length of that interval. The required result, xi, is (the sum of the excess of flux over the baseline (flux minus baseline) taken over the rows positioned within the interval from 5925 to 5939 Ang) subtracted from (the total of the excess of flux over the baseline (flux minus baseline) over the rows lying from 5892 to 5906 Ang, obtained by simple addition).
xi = -11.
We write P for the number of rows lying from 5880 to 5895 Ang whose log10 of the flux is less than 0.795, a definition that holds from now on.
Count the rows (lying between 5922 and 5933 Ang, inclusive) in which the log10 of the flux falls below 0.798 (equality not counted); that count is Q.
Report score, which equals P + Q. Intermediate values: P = 10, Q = 2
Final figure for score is 12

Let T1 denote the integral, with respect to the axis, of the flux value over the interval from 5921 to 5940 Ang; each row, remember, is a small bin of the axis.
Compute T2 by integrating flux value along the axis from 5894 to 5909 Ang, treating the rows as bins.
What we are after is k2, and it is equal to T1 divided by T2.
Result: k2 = 1.5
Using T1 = 129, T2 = 87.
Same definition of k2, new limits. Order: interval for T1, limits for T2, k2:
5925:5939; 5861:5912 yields 0.3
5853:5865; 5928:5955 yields 0.4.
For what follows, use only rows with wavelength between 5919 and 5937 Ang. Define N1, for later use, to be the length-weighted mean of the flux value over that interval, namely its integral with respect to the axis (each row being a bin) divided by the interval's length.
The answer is 6.40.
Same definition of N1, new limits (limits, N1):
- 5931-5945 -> 7.04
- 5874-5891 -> 5.67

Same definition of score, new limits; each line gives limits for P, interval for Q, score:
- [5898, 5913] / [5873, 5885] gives 9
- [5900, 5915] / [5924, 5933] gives 8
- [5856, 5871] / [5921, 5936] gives 6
